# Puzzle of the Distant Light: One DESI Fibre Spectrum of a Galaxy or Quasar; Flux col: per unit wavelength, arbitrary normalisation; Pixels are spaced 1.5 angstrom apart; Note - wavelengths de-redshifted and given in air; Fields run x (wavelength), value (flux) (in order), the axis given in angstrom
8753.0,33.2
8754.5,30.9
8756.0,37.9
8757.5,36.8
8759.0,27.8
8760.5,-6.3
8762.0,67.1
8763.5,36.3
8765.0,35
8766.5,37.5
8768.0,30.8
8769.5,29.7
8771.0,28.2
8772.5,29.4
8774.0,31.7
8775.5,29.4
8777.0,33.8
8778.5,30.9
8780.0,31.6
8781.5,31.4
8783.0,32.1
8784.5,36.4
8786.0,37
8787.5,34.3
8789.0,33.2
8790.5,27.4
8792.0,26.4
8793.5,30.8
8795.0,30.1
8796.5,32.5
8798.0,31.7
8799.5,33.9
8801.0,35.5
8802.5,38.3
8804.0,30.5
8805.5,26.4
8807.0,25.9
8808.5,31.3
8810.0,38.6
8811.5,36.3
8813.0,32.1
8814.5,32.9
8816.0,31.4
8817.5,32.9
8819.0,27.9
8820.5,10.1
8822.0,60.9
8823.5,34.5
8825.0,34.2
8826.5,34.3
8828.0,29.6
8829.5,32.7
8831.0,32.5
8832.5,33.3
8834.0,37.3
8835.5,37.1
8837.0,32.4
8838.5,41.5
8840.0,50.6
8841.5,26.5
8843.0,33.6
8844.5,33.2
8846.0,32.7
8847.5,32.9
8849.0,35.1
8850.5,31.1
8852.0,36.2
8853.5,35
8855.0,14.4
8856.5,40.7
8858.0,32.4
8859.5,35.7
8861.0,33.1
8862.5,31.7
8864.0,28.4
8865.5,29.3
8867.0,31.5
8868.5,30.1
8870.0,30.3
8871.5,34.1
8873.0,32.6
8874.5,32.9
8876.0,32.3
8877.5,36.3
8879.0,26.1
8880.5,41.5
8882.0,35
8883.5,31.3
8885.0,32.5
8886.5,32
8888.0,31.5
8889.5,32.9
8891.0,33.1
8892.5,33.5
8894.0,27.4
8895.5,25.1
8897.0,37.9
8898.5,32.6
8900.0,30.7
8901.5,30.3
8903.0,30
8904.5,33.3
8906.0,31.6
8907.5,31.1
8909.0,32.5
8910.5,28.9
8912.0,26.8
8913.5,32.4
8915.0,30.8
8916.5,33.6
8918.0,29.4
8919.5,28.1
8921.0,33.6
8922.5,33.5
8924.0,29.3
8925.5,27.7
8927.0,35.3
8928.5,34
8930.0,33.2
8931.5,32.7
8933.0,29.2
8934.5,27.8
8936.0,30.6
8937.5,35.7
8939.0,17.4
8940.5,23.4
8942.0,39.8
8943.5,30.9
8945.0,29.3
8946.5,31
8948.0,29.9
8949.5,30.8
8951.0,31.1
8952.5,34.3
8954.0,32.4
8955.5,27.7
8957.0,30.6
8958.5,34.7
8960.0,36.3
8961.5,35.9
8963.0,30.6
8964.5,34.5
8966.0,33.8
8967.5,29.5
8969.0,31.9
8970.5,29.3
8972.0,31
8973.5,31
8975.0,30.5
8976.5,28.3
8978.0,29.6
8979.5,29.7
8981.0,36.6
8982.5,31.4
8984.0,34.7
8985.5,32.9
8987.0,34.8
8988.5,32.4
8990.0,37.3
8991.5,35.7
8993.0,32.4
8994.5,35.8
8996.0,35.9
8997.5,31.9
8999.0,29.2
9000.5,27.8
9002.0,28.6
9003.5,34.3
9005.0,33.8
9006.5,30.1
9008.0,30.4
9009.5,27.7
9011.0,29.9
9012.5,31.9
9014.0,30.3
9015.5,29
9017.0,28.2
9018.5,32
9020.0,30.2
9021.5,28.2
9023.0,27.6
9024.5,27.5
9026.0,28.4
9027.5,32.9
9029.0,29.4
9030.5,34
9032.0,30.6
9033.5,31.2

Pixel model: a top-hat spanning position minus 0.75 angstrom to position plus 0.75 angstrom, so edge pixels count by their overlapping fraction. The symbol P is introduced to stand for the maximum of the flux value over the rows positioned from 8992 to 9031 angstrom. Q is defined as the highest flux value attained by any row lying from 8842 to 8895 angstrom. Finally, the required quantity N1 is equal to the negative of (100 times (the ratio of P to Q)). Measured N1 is -87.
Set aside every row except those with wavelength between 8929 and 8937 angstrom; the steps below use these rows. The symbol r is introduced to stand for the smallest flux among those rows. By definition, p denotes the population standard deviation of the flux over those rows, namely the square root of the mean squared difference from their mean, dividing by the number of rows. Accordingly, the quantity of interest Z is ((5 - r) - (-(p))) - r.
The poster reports -49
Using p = 2.0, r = 27.8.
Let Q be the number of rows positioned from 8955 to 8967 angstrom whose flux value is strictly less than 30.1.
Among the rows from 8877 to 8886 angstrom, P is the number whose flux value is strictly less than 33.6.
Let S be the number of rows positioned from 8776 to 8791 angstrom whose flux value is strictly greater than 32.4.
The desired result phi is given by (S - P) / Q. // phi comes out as 2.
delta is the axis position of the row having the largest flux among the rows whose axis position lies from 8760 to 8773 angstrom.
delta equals 8762.0 angstrom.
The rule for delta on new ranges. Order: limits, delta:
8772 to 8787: 8786.0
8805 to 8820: 8810.0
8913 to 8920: 8916.5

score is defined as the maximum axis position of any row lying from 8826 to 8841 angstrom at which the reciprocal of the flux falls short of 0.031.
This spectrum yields 8840.0 angstrom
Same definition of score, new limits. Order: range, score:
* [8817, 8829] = 8826.5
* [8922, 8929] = 8928.5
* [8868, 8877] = 8876.0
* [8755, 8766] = 8765.0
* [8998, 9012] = 9005.0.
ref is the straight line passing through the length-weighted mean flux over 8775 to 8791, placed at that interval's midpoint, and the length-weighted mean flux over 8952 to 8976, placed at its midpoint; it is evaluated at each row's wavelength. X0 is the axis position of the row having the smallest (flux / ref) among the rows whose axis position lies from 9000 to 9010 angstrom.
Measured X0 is 9009.5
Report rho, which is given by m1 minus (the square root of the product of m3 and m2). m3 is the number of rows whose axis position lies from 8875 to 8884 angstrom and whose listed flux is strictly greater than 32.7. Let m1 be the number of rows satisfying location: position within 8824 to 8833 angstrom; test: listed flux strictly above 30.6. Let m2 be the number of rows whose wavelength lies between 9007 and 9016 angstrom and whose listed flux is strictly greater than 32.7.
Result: 5.0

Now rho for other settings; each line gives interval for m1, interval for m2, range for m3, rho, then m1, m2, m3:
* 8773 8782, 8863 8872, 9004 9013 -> 4.0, 5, 1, 1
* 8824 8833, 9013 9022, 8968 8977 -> 5.0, 5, 0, 0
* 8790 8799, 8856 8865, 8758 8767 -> -0.5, 3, 3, 4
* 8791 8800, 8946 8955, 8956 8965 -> 2.0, 4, 1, 4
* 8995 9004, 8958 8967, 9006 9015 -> 3.0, 3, 5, 0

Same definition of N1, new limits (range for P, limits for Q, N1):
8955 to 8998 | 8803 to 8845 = -61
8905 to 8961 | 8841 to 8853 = -110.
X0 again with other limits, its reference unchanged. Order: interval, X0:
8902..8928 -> 8912.0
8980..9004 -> 9000.5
